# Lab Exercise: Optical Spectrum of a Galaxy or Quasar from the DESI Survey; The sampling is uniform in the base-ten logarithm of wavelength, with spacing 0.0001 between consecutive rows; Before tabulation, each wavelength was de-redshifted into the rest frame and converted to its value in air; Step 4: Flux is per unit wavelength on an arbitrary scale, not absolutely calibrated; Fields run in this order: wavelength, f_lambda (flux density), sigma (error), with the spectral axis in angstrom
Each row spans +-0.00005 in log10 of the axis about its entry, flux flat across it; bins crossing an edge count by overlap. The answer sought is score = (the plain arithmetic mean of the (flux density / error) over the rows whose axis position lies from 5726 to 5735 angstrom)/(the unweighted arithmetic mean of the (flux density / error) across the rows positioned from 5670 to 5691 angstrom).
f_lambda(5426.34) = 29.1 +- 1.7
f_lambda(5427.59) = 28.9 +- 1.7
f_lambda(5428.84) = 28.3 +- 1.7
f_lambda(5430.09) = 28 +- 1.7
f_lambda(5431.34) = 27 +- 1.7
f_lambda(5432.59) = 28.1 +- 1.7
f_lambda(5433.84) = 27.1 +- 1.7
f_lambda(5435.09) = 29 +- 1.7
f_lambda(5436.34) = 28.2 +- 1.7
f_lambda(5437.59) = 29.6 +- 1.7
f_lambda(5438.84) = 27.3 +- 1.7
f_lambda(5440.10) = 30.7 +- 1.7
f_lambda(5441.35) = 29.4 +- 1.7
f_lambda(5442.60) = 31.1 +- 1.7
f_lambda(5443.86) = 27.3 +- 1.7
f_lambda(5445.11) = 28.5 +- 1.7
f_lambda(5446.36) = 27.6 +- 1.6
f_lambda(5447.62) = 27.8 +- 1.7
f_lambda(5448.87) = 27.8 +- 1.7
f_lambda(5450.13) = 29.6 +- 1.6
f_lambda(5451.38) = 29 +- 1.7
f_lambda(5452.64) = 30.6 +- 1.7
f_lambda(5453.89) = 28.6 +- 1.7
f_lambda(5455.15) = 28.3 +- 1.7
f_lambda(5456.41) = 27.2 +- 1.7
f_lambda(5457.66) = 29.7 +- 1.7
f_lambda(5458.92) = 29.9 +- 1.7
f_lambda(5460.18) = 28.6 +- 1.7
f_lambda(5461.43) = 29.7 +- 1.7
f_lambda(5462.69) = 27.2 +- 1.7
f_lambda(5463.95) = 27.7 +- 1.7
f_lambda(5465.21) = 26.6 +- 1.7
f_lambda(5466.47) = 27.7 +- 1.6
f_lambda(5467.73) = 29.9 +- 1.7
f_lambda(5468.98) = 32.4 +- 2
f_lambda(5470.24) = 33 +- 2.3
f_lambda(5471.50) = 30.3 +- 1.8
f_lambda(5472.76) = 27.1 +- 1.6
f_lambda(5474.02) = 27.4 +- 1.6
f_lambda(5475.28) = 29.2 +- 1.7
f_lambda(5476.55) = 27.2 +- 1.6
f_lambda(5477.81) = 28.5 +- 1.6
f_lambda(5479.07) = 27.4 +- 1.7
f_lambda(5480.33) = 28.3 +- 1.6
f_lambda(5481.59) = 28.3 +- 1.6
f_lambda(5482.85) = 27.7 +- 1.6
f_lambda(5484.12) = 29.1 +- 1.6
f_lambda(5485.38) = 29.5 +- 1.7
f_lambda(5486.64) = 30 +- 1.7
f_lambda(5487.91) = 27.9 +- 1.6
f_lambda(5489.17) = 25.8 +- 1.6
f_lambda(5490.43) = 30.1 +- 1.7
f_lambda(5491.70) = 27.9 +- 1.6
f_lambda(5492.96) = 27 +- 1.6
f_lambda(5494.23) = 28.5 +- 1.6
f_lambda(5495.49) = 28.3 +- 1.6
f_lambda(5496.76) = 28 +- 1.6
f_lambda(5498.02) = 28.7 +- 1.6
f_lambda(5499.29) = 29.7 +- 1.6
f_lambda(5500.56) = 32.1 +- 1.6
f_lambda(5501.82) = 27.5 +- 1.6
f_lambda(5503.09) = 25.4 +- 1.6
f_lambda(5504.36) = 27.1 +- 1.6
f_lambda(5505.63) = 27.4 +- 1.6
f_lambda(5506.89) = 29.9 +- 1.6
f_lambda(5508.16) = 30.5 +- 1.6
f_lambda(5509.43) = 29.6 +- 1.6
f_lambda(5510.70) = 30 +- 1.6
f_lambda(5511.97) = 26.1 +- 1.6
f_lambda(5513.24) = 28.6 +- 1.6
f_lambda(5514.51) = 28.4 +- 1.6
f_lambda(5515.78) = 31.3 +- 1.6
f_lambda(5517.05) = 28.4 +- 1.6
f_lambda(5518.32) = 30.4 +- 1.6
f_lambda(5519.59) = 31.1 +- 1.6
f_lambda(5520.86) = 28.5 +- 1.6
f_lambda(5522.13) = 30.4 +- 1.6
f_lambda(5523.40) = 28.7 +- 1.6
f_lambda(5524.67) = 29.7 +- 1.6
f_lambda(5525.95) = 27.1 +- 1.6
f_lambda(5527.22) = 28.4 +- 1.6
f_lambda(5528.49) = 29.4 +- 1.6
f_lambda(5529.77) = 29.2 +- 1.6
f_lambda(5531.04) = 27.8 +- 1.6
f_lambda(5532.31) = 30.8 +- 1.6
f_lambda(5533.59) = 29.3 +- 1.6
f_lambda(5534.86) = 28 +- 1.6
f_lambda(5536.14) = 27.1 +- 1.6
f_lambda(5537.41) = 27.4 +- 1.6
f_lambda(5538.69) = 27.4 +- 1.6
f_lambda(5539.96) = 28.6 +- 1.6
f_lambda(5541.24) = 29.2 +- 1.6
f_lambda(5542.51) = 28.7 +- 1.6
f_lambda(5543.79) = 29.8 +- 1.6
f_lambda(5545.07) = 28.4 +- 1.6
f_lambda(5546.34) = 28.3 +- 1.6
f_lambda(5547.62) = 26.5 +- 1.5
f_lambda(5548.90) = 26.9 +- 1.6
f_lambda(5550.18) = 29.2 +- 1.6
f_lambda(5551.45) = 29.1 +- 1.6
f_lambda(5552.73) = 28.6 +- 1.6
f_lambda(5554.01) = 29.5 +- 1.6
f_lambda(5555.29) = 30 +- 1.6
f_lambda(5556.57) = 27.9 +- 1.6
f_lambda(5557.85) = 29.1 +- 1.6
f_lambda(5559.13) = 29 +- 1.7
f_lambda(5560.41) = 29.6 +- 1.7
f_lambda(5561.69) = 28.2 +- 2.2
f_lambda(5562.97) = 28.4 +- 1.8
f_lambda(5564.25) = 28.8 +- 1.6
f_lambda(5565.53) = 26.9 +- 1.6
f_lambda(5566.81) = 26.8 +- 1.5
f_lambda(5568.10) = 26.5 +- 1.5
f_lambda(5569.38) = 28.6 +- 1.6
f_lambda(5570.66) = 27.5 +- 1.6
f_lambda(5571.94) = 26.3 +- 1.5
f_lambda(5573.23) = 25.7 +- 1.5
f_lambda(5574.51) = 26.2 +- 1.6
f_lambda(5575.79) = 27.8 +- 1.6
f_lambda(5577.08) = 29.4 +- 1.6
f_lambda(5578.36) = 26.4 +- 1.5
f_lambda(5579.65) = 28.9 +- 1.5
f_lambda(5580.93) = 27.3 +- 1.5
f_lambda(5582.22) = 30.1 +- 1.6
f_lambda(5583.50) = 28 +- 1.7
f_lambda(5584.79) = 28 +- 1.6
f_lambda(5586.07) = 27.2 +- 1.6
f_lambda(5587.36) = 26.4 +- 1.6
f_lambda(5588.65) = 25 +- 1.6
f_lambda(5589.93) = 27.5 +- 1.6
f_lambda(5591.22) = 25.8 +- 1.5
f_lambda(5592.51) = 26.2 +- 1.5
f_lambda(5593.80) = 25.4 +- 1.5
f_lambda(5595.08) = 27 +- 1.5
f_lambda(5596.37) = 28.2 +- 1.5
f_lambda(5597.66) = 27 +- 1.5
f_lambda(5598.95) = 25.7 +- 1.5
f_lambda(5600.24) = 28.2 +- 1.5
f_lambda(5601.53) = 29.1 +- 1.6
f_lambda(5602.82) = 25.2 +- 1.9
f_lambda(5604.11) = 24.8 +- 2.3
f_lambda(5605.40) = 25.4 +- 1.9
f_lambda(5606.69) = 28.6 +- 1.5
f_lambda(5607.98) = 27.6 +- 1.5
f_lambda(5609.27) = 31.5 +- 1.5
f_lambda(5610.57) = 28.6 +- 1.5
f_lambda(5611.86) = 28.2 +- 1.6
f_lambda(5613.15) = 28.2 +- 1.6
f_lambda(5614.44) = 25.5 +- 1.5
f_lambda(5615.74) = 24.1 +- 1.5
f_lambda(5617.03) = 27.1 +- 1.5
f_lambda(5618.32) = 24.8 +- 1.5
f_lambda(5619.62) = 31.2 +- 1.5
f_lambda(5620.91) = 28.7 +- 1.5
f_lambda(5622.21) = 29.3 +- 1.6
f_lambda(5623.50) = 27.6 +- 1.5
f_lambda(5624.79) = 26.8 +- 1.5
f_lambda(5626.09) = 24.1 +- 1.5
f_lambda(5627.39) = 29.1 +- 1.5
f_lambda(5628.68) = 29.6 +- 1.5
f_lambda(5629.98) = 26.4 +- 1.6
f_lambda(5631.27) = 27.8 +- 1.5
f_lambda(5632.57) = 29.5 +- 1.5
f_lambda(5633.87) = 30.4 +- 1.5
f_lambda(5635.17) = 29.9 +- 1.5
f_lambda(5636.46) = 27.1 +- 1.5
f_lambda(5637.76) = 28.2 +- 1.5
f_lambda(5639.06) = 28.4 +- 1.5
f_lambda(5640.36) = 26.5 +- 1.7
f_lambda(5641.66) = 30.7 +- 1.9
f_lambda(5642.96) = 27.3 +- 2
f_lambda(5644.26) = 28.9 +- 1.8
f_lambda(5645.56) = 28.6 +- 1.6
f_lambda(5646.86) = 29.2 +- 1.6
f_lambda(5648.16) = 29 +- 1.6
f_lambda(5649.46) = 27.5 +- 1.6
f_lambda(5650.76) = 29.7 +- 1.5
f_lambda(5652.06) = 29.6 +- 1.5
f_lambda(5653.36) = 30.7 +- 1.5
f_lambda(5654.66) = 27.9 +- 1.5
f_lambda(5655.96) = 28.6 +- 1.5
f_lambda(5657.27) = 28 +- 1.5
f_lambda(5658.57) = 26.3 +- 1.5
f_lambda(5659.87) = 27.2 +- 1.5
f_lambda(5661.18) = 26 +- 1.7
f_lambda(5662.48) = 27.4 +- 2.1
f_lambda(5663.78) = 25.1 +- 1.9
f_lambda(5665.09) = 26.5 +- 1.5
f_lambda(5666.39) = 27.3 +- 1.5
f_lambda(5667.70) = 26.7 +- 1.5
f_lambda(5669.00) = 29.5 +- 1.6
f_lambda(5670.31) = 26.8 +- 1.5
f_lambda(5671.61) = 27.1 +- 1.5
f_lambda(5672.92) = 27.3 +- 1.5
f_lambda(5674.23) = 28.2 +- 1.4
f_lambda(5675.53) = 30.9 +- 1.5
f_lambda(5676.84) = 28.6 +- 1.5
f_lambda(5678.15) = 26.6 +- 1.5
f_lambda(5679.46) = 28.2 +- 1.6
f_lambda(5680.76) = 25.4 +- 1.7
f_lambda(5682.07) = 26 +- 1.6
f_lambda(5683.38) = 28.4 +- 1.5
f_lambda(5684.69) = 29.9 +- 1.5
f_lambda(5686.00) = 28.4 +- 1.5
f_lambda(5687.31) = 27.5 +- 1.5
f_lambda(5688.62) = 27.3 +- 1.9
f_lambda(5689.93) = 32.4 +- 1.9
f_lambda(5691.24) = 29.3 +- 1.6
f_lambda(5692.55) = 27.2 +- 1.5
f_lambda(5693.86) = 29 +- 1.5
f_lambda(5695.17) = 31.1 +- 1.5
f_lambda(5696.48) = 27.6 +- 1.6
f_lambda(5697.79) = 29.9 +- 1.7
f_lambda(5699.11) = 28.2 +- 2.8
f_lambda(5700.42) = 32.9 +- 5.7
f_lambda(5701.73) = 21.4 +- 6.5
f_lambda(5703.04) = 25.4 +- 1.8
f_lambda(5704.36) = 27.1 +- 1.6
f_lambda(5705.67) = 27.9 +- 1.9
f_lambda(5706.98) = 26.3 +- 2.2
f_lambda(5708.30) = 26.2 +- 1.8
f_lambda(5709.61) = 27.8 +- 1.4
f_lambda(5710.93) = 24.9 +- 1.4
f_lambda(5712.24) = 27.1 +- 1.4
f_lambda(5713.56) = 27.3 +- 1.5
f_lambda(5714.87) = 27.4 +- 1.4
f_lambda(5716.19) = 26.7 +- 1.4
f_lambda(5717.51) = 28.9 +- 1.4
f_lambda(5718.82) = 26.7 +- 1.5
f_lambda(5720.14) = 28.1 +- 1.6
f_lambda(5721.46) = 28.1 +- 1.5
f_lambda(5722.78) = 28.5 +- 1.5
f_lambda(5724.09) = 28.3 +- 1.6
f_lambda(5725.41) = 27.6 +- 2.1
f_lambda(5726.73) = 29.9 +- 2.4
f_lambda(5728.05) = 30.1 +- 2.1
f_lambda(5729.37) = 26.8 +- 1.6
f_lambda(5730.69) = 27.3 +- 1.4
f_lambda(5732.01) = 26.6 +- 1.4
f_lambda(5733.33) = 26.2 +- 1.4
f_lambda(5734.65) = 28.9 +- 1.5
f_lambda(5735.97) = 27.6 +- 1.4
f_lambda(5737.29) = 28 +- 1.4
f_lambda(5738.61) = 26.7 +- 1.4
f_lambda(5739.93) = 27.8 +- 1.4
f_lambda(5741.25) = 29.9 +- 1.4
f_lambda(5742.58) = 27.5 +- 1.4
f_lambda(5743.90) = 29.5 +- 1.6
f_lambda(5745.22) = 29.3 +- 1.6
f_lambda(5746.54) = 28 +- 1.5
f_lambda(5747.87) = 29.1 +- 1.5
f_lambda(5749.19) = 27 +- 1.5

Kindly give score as 0.95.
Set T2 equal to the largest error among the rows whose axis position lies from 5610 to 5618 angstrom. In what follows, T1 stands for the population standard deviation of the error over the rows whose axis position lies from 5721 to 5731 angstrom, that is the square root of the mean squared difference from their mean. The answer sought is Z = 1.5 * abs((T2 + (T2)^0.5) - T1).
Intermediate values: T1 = 0.346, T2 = 1.60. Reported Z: 3.8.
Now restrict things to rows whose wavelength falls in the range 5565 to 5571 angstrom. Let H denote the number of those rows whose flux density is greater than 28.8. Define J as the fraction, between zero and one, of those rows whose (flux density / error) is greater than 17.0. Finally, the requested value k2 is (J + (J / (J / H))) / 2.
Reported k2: 0.40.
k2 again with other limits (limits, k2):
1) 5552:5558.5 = 2.00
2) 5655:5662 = 0.40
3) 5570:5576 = 0.40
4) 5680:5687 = 0.80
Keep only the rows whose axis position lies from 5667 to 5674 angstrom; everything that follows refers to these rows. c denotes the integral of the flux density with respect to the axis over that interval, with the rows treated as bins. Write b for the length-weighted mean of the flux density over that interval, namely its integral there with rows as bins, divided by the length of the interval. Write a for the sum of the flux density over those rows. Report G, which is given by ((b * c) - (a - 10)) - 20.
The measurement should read 5146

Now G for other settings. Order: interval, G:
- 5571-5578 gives 4987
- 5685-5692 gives 5730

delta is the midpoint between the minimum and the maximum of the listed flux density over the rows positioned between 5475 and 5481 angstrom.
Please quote 28.2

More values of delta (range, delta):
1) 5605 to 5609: 27.0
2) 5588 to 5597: 26.6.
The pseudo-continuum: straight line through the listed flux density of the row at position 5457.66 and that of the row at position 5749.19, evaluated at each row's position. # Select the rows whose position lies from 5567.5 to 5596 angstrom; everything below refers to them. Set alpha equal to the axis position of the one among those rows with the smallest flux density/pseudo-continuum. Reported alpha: 5588.65 angstrom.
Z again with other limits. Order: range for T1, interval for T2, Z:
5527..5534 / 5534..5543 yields 4.3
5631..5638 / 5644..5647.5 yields 4.7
